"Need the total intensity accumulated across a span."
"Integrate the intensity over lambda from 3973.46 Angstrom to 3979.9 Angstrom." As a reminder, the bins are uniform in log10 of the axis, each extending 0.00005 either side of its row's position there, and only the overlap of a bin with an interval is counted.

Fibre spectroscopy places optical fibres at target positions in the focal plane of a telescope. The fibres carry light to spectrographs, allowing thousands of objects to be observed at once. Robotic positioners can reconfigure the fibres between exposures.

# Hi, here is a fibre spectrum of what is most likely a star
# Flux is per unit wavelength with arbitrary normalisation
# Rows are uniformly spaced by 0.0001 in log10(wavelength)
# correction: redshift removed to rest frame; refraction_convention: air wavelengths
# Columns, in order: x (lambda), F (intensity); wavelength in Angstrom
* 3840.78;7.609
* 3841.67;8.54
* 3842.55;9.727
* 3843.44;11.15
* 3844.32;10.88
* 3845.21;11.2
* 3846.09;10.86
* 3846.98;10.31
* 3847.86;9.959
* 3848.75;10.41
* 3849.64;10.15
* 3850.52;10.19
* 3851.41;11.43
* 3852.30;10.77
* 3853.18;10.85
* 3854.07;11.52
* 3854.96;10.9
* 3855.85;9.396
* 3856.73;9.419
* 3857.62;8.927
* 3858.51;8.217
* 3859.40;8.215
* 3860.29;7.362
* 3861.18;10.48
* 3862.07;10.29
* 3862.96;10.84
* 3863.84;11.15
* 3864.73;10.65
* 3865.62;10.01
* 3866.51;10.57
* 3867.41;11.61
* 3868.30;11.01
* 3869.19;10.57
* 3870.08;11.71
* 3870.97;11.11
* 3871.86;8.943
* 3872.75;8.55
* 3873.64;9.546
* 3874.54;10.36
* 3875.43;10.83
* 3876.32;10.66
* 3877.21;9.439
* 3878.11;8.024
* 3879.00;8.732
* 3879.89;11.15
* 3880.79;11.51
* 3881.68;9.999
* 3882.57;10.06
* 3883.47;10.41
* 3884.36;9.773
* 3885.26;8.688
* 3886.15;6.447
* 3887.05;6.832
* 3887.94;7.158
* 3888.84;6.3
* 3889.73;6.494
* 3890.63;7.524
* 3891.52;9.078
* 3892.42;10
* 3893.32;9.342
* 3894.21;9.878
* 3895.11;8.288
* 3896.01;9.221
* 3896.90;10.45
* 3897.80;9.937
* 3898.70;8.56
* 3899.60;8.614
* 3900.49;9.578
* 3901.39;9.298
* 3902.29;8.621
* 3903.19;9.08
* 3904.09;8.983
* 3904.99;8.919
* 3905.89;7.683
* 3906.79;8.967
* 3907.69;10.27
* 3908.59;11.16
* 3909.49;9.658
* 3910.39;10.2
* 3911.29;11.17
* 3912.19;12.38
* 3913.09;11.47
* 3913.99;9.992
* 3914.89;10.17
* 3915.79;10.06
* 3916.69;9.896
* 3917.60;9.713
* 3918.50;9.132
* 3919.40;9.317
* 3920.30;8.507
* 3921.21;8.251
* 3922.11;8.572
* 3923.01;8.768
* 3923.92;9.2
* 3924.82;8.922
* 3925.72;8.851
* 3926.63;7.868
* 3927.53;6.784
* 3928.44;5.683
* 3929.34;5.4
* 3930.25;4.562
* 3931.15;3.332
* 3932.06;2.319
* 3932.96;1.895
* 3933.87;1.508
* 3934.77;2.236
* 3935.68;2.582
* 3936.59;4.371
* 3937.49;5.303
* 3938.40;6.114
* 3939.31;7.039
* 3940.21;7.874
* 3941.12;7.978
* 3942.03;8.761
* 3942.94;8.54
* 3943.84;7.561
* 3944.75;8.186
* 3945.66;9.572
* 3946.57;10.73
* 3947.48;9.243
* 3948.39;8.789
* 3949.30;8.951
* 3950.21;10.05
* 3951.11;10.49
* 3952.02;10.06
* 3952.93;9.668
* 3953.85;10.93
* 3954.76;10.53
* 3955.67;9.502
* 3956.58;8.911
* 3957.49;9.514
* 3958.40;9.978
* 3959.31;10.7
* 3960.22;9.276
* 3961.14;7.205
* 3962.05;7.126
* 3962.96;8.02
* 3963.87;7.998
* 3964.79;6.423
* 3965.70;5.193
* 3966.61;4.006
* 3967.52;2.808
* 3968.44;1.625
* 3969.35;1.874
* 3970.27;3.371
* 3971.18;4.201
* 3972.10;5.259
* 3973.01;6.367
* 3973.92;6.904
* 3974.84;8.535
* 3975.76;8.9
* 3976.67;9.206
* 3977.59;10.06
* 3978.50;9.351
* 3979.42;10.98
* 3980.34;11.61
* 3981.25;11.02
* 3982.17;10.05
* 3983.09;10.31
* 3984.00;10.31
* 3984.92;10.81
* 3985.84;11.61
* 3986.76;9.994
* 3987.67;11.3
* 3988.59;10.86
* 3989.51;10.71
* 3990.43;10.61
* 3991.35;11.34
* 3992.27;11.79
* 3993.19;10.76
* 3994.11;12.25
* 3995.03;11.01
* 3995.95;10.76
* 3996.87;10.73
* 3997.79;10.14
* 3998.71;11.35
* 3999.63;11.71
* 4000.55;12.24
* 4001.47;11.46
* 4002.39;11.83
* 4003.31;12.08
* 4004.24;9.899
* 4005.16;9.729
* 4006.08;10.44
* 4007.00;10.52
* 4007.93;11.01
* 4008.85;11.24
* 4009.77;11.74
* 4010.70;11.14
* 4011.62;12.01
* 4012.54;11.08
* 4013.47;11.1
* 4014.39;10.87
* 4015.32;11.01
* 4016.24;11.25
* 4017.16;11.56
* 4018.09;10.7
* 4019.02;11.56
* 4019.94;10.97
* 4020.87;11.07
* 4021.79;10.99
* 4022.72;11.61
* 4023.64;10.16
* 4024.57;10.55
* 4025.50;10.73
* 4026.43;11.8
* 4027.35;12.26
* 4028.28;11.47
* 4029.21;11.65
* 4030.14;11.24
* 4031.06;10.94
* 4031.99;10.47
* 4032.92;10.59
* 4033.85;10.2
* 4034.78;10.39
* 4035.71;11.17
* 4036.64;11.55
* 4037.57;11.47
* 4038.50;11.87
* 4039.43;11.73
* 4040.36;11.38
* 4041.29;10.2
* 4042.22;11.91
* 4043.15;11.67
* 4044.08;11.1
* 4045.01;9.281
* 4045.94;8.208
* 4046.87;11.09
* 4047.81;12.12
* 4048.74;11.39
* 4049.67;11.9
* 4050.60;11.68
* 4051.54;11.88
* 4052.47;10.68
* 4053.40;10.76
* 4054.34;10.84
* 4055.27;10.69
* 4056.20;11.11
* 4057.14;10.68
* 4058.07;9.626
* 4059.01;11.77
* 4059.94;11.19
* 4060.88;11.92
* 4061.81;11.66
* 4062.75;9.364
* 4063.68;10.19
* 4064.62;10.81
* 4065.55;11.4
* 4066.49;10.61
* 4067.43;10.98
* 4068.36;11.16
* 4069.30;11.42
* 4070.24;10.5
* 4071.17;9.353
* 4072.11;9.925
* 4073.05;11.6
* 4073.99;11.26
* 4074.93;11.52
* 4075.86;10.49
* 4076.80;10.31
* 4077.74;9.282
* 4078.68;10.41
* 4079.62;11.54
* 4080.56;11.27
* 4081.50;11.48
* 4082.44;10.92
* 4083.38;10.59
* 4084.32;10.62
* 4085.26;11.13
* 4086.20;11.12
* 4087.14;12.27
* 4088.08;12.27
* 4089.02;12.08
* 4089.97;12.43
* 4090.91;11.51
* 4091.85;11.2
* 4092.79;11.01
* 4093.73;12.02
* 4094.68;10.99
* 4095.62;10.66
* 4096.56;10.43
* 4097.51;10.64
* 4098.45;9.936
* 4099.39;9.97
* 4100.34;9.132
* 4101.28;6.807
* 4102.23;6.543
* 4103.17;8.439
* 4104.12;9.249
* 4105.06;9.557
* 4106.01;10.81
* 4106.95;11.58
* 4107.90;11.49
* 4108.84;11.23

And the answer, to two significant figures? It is 59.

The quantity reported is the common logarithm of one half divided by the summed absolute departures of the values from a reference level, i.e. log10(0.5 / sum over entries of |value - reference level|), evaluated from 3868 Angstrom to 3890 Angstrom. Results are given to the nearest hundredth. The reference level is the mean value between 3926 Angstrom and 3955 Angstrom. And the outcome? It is -2.10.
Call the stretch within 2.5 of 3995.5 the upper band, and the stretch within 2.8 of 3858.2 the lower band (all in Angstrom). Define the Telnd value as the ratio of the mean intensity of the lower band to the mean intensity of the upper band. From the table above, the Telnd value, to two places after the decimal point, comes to 0.79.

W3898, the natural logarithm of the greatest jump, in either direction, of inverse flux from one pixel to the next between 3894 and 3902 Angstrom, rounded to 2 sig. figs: -3.9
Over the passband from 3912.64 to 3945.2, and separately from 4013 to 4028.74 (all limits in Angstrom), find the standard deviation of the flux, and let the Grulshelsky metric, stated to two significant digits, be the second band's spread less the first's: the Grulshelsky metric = -2.2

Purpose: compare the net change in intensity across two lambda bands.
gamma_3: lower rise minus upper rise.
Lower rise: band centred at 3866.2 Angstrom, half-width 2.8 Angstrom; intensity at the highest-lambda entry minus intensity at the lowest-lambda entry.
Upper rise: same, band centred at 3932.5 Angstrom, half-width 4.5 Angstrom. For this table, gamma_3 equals 1.2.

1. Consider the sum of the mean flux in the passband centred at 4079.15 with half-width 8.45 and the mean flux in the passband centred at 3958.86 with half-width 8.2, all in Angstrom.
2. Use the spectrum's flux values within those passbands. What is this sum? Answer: 19.5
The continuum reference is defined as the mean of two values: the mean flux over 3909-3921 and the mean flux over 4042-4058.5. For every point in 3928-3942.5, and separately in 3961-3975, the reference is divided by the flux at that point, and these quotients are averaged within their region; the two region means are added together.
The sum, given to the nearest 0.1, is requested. 5.4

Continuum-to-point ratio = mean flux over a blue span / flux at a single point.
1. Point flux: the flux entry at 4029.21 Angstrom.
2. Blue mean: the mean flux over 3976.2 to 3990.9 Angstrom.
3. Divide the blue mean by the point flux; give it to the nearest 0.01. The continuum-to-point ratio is 0.91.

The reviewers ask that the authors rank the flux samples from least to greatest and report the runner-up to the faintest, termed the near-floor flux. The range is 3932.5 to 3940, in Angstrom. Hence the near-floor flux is 1.895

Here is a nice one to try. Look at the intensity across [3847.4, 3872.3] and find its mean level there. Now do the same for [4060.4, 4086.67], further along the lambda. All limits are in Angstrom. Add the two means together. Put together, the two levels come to 21.1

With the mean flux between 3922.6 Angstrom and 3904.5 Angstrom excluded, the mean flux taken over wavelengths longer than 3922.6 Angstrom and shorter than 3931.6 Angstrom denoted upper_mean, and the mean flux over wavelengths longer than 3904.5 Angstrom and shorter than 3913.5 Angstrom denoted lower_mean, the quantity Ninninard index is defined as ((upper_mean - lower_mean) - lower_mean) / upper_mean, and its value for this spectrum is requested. -1.94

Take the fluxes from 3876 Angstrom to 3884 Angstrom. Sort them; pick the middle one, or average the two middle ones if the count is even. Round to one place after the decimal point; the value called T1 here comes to 10.1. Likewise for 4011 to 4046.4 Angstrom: 11.1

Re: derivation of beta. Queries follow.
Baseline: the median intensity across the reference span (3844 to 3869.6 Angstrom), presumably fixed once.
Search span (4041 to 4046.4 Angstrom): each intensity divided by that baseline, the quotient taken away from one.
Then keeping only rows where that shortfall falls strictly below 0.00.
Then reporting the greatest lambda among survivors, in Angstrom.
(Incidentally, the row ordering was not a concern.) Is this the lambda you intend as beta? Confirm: 4044.08 Angstrom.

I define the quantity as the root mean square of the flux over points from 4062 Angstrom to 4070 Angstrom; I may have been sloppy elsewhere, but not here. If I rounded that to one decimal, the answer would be 10.8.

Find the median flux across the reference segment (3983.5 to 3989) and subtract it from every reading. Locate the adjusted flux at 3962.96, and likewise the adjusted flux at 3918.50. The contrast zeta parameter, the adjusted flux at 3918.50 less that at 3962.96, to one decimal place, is 1.1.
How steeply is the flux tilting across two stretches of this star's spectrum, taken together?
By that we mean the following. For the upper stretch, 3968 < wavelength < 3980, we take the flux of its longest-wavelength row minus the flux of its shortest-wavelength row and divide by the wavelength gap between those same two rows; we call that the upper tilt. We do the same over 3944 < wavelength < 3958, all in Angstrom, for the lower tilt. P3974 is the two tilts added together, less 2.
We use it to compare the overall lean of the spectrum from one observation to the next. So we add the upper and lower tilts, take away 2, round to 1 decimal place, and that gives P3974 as -1.0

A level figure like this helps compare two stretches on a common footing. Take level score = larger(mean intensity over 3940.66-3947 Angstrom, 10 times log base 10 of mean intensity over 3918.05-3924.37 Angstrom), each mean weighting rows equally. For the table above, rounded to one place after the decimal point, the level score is 9.5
